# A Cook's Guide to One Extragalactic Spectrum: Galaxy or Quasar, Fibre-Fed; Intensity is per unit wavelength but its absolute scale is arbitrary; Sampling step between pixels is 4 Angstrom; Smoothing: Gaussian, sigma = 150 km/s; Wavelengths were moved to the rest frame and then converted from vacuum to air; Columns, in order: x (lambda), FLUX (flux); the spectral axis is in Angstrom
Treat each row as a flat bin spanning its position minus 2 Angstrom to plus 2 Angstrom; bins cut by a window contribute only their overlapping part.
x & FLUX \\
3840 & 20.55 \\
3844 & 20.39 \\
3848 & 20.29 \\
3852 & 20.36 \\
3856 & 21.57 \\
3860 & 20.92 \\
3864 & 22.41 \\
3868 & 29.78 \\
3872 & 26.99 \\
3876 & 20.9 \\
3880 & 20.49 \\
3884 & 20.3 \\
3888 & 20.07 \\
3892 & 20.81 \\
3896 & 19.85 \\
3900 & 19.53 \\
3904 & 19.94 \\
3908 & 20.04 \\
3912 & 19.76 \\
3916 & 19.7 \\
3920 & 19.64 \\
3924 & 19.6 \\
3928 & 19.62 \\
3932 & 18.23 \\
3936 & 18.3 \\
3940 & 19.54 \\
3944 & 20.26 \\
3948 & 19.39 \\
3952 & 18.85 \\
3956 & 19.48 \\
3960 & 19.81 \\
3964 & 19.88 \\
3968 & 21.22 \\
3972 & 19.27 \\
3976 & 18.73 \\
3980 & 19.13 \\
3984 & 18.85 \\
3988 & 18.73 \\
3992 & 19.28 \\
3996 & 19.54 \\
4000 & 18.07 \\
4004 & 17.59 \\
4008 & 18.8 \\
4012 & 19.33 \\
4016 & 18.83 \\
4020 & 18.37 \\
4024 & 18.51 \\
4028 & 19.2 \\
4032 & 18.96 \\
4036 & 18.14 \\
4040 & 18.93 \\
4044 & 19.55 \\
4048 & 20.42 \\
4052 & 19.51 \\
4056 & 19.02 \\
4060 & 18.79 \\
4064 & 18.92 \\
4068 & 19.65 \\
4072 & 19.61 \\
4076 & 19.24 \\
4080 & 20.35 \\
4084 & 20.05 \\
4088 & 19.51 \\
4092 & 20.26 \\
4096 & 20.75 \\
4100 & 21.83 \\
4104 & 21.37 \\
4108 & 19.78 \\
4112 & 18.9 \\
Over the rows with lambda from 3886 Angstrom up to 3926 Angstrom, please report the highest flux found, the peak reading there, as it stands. 20.81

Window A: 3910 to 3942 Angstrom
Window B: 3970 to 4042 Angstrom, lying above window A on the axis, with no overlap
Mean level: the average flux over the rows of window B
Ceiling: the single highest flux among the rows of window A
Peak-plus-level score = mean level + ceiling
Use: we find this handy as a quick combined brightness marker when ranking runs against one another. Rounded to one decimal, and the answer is 38.6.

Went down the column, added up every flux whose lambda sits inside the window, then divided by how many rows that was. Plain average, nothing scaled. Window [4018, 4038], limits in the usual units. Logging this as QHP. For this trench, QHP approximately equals 18.6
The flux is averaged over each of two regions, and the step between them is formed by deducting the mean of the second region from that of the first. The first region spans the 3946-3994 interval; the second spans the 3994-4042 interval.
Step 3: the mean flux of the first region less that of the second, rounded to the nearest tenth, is 0.7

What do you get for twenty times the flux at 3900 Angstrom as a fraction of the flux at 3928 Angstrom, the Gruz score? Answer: 19.9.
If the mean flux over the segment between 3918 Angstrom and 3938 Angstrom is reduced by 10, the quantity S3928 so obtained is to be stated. 9.1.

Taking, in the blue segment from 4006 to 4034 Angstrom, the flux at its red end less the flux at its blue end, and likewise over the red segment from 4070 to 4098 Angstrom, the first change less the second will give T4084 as -1.0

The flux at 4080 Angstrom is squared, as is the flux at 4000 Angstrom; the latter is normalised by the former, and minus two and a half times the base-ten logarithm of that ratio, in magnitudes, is 0.26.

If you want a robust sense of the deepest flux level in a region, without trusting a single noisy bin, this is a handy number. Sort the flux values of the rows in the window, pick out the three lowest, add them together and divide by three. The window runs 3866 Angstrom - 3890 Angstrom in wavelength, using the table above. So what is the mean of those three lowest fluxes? 20.3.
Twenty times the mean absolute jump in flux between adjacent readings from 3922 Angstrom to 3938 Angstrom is 10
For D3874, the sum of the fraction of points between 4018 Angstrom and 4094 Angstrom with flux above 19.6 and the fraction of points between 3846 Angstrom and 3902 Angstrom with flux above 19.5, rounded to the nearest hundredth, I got 1.32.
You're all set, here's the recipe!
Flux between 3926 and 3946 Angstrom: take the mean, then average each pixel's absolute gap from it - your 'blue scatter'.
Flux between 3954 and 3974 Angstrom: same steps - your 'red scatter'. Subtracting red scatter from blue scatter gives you 0.2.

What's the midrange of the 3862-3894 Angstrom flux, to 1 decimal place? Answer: 24.9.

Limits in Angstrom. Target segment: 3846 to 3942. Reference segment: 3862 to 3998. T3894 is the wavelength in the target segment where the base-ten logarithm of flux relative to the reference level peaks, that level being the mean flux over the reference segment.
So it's 3868 Angstrom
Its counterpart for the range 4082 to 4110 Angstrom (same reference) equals 4100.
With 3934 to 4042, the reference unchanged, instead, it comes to 3968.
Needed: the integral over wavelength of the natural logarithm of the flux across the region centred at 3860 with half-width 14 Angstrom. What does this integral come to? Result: 87.7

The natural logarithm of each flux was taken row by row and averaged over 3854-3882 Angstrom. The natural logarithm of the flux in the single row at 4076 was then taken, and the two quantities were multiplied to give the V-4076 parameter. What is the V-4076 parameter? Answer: 9.3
